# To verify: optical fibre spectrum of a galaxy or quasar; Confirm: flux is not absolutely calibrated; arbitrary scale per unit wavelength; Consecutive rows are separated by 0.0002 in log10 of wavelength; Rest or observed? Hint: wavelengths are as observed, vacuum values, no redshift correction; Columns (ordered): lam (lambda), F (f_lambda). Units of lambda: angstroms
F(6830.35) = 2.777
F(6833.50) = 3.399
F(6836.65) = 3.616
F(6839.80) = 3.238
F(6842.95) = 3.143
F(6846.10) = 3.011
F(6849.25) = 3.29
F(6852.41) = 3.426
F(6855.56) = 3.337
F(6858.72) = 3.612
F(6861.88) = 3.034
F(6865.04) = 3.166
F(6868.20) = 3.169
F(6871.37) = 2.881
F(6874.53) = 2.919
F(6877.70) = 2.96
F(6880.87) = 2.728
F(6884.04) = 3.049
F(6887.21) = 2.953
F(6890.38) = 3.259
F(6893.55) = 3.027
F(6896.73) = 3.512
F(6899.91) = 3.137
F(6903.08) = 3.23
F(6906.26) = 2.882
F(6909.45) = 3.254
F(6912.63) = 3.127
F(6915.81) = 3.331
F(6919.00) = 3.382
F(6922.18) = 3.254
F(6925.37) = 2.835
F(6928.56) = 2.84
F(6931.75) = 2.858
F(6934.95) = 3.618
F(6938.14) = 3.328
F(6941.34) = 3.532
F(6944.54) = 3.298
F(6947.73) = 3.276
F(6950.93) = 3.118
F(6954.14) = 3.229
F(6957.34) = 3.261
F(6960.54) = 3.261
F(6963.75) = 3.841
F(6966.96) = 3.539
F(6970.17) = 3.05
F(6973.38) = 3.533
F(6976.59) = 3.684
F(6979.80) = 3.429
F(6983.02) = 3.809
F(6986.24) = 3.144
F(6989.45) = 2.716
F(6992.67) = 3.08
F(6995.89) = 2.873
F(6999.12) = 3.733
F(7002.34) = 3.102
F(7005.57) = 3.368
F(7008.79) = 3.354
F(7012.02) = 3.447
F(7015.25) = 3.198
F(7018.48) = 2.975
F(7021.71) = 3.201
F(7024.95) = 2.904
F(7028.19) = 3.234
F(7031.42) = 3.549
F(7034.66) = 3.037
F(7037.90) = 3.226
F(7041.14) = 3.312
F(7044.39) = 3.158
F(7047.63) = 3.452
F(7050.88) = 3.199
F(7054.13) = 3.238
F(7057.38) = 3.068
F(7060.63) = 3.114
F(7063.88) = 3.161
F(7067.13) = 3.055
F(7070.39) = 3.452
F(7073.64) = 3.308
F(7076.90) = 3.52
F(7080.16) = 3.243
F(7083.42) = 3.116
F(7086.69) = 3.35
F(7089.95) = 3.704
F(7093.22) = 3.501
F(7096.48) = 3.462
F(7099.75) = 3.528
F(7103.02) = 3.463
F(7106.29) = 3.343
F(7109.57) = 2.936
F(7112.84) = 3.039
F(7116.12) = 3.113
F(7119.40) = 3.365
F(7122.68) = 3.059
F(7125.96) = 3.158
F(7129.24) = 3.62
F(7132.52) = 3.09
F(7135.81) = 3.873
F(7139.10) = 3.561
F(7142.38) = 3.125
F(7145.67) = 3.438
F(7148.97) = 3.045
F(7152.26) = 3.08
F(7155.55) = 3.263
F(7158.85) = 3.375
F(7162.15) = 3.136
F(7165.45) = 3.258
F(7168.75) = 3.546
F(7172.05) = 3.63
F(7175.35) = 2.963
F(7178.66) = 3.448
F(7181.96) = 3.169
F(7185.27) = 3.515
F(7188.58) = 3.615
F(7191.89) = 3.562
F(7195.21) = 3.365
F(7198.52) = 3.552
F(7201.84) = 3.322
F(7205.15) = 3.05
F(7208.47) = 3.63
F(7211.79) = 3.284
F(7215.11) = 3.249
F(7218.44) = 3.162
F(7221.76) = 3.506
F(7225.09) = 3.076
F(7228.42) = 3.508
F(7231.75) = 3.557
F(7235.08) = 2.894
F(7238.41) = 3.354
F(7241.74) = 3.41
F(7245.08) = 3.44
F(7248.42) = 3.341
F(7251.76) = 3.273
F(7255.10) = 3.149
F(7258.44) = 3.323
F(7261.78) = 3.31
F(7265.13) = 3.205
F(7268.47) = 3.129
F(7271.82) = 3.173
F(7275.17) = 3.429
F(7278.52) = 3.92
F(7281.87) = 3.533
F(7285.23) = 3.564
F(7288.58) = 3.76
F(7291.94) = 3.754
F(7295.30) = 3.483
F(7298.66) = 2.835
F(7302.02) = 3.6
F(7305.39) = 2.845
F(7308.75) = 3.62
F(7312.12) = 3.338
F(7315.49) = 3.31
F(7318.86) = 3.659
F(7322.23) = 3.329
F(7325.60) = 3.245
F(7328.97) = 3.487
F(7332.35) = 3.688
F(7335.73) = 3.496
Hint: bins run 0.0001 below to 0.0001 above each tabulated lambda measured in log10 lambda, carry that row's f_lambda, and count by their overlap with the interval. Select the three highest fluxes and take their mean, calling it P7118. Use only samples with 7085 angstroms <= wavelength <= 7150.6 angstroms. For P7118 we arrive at 3.73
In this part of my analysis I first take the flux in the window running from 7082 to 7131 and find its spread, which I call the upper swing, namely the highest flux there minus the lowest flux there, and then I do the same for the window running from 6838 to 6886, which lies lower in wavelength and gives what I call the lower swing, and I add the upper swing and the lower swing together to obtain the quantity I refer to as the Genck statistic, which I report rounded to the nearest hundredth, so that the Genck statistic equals 1.65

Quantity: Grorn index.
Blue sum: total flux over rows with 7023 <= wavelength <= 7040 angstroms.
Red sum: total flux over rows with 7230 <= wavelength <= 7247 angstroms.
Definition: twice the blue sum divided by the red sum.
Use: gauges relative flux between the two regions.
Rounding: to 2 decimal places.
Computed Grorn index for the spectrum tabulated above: 1.92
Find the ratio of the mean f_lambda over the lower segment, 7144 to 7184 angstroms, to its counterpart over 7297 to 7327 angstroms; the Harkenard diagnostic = 0.99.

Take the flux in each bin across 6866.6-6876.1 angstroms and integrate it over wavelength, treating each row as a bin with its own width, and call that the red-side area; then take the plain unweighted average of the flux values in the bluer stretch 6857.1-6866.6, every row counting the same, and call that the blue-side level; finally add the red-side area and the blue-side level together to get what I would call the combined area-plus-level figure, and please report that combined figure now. 31.7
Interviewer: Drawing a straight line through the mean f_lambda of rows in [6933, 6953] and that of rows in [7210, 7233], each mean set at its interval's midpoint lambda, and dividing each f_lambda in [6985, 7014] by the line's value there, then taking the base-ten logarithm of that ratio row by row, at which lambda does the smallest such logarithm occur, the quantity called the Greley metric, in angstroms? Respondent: 6989.45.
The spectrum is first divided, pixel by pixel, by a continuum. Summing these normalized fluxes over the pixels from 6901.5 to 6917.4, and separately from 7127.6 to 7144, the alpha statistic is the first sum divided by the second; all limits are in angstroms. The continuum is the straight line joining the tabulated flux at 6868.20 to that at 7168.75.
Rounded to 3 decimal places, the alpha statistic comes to 0.997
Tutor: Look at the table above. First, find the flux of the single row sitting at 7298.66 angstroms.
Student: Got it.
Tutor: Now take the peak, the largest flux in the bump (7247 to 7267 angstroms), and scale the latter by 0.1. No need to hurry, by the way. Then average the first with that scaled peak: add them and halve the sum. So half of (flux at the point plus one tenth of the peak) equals 1.58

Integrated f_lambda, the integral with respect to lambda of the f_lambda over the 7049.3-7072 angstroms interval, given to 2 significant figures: 72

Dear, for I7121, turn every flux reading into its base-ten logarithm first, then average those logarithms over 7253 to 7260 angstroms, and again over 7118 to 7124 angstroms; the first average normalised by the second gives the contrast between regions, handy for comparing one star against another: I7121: 1.007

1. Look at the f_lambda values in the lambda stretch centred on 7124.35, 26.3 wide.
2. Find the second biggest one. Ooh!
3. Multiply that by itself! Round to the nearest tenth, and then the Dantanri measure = 13.1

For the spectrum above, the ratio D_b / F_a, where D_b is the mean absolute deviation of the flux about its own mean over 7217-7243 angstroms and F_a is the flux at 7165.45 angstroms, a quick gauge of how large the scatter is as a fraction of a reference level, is 0.06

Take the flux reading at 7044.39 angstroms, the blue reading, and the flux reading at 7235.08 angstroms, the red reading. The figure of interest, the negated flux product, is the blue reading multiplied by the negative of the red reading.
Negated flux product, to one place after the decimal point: -9.1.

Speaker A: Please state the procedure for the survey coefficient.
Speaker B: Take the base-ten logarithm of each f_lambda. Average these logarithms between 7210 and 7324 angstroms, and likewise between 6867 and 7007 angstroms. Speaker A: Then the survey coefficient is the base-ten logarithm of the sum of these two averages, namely 0.0132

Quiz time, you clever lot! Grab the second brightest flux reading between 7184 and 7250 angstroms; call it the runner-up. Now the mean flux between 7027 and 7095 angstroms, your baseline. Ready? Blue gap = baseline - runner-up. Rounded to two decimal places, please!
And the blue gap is -0.33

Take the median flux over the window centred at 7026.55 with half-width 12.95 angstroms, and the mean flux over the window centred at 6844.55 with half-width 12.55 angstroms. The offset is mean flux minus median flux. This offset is 0.11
